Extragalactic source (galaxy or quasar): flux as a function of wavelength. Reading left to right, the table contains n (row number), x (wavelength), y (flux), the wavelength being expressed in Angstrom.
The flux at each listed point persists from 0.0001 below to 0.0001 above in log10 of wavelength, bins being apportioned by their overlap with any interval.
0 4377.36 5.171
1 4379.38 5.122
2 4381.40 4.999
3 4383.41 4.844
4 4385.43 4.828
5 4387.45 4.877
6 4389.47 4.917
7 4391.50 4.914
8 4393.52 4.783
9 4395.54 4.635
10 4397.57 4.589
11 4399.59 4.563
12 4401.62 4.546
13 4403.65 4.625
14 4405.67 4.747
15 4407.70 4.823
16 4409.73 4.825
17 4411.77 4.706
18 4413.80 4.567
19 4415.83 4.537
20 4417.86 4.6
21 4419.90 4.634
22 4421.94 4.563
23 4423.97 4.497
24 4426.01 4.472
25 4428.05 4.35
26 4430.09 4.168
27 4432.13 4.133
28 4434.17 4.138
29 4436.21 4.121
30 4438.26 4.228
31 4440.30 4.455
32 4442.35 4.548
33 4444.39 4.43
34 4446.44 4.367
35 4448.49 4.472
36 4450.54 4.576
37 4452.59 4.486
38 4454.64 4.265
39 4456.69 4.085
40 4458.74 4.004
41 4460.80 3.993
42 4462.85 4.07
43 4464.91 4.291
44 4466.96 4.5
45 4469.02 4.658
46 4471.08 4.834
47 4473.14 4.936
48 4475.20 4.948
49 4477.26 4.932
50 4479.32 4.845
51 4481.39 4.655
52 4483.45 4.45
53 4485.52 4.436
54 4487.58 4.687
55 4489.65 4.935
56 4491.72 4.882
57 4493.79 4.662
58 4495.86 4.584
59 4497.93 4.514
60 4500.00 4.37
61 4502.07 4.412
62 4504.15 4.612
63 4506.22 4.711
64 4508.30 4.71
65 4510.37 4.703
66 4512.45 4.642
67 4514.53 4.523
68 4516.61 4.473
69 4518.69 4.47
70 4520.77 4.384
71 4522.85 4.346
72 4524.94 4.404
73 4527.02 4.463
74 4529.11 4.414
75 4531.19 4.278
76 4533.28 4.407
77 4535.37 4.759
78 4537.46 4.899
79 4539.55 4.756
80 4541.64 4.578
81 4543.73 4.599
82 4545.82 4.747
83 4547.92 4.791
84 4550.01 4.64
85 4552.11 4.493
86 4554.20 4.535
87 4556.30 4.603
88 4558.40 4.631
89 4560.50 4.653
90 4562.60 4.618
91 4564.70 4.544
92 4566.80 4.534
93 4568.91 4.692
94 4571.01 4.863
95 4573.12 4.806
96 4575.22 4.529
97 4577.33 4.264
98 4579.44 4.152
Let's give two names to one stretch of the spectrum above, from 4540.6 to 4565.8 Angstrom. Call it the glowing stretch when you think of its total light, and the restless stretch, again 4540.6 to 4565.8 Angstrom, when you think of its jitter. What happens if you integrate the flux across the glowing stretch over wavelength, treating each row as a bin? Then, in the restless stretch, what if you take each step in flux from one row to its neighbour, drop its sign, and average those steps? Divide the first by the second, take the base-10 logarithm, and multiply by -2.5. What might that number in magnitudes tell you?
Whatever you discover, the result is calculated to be -8.04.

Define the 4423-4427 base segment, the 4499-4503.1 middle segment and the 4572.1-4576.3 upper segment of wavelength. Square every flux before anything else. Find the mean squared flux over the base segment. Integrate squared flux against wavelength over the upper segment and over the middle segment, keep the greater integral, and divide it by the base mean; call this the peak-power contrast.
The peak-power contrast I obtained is 4.6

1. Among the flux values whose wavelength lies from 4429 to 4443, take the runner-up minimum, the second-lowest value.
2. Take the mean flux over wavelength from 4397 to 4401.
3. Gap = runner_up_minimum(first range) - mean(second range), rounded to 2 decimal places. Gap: -0.44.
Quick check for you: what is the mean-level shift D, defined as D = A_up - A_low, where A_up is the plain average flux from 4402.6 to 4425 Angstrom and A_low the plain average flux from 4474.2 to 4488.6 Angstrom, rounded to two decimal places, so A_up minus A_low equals -0.06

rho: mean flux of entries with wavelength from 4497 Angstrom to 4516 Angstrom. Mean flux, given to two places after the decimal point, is 4.58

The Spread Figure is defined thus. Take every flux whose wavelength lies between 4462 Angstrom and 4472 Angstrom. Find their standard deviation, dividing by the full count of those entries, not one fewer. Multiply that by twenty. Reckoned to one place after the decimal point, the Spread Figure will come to 5.4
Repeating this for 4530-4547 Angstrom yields 3.8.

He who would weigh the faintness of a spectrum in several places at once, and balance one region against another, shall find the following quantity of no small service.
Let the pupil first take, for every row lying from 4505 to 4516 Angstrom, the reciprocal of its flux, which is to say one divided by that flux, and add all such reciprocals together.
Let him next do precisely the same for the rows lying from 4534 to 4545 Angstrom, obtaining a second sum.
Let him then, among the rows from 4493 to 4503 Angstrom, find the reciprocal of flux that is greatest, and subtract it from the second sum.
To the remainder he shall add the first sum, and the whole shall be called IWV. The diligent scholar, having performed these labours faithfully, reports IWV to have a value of 1.91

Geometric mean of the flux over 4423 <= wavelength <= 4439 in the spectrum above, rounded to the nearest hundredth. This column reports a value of 4.26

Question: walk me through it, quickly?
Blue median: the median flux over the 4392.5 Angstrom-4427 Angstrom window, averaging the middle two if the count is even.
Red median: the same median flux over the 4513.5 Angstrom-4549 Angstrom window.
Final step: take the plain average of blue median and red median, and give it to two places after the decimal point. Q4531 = 4.54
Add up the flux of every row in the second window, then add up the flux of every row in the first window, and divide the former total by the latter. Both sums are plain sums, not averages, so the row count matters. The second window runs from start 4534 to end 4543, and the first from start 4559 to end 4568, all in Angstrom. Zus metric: 1.04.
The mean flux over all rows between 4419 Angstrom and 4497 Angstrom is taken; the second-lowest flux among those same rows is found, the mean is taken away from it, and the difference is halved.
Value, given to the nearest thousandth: -0.239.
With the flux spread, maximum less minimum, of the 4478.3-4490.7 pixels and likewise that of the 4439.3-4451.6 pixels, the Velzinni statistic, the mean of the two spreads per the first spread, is 0.71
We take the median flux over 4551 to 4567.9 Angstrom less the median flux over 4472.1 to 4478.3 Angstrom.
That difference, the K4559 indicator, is -0.36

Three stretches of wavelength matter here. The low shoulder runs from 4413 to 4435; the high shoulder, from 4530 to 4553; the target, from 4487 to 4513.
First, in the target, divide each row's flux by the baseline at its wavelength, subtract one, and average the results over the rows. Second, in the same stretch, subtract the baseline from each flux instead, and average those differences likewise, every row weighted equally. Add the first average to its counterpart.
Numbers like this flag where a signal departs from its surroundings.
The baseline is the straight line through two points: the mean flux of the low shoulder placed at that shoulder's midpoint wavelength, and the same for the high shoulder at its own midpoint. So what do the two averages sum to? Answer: 0.11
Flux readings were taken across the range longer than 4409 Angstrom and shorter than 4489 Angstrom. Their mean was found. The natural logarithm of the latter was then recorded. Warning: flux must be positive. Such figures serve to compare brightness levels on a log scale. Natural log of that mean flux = 1.50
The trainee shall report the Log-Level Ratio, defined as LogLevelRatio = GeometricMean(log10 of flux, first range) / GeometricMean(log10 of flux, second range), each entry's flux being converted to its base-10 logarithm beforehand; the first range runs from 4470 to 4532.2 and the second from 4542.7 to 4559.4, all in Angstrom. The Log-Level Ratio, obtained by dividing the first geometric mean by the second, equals 1.00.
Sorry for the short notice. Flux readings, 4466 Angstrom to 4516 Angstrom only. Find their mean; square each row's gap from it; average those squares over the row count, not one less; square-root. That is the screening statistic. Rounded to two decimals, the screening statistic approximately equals 0.18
